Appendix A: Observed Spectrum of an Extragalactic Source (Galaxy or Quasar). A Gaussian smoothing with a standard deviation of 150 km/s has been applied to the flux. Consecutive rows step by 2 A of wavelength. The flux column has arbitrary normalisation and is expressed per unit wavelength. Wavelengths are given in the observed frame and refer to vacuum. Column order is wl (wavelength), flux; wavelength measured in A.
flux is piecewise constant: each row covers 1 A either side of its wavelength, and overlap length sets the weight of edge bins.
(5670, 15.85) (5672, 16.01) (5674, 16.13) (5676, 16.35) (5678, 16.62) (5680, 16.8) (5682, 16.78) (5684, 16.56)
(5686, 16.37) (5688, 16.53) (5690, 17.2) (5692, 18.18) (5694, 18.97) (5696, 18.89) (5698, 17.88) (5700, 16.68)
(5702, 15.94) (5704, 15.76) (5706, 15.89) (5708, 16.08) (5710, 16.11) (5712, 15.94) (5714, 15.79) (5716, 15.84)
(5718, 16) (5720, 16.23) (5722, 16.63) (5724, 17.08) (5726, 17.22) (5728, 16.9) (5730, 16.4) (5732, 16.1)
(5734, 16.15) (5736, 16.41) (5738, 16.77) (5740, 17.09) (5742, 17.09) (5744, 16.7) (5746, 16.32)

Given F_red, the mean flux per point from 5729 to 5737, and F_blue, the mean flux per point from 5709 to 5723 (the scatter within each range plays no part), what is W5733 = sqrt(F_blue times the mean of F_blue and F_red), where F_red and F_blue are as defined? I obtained 16.1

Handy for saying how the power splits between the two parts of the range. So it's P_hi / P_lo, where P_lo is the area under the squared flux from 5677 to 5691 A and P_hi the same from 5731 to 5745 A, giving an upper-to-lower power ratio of 0.99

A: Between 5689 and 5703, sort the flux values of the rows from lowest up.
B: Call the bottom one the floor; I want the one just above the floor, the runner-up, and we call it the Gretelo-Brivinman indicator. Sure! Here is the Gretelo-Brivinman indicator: 16.68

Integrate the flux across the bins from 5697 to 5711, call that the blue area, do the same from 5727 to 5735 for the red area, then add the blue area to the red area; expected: 360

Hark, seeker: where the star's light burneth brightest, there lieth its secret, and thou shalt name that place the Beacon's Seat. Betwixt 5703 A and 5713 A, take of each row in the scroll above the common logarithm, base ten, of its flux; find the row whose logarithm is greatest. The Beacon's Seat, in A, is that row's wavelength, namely 5710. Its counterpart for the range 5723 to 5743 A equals 5726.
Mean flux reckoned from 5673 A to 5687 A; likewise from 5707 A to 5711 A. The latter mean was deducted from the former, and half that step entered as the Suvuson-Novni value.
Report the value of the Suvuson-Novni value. 0.21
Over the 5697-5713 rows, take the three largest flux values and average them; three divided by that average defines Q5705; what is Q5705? 0.178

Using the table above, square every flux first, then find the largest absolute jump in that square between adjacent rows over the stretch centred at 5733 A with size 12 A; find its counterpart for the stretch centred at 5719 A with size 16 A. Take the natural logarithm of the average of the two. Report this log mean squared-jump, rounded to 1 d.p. 2.8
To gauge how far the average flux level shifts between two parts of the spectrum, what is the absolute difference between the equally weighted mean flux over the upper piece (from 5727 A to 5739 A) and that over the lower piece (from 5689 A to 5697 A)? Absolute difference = 1.9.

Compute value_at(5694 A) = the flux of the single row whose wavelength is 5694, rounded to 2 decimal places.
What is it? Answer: 18.97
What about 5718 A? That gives 16.00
